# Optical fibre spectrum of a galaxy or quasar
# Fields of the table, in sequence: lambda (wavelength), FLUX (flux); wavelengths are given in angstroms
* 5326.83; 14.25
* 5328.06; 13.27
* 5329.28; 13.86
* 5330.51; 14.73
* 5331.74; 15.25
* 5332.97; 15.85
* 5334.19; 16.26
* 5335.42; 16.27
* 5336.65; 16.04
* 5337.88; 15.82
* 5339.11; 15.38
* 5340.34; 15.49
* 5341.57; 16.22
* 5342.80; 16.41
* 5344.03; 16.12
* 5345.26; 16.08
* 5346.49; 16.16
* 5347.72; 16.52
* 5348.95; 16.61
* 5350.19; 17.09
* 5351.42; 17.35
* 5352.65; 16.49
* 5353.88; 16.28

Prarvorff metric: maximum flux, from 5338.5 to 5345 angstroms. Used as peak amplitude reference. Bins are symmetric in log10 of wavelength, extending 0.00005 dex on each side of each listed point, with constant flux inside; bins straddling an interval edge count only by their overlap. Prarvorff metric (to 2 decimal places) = 16.41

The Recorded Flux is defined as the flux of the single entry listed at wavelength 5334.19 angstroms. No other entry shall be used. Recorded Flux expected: 16.26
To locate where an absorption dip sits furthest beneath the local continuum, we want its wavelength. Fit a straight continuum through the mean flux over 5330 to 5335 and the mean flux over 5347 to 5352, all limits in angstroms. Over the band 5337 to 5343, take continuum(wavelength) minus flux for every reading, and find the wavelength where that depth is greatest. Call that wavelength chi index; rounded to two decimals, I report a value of 5339.11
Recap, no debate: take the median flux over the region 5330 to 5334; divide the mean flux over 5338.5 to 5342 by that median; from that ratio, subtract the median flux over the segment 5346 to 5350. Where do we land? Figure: -15.5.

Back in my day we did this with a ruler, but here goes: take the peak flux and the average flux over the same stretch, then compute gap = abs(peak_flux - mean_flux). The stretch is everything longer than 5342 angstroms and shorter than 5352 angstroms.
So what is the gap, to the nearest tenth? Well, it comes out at 0.8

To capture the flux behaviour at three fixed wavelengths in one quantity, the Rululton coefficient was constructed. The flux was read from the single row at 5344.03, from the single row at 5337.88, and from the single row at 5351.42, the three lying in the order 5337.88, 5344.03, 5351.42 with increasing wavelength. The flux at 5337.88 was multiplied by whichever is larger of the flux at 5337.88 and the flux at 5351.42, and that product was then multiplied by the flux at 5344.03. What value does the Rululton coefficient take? 4425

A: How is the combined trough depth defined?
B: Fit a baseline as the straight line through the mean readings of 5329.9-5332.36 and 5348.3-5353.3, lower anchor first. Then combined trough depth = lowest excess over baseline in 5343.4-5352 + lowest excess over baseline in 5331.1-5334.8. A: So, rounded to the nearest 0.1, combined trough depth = -0.1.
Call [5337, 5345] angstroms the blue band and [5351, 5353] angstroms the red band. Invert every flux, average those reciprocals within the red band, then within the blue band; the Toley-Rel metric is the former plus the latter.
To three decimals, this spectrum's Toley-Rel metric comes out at 0.122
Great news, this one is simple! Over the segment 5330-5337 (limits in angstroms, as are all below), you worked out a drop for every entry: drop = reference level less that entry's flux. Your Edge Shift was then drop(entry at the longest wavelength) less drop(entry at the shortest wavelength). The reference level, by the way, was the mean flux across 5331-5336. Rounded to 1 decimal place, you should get -1.3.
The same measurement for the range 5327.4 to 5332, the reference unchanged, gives -2.0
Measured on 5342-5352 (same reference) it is -0.9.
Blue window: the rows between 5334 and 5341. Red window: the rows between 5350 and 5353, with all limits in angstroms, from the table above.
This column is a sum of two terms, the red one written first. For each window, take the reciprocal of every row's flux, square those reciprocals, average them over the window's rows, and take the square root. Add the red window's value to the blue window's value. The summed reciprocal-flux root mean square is 0.122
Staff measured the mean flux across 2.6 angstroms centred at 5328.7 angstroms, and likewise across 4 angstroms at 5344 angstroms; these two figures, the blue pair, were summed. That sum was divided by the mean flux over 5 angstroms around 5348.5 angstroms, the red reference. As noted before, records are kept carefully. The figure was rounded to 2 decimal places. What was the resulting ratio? 1.79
